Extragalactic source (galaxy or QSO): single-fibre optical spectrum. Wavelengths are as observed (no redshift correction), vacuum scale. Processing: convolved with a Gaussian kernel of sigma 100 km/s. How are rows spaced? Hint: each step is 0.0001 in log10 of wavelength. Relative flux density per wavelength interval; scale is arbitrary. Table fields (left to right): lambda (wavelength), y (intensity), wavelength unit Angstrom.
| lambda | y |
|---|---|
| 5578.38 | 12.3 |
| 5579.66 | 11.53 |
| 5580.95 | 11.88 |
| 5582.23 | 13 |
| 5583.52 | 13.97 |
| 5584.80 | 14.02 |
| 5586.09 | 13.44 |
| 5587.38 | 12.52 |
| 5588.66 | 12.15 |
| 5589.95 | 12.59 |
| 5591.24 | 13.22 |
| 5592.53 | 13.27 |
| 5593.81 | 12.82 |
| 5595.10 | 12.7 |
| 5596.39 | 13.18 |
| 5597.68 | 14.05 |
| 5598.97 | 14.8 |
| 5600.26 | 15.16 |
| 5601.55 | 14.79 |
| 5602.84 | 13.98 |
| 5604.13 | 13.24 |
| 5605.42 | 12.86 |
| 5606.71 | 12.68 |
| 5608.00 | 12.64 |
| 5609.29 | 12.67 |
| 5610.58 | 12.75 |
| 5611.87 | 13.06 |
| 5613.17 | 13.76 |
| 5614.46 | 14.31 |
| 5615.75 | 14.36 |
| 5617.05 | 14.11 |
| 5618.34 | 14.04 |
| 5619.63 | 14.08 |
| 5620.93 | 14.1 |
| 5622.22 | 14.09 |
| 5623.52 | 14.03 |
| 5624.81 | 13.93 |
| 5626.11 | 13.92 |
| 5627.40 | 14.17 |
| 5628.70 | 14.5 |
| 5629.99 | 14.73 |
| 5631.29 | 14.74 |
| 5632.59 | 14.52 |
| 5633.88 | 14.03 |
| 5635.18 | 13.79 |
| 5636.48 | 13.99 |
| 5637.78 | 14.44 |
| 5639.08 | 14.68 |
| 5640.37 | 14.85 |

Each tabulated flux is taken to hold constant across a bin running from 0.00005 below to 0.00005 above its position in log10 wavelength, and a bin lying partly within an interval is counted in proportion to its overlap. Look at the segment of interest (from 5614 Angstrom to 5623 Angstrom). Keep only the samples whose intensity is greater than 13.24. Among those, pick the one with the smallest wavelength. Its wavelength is 5614.46 Angstrom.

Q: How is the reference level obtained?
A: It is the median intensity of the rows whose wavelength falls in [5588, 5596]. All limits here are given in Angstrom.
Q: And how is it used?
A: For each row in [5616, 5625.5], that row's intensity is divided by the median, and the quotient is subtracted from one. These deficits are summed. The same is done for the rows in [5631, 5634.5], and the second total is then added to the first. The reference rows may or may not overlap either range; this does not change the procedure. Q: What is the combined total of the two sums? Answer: -1.1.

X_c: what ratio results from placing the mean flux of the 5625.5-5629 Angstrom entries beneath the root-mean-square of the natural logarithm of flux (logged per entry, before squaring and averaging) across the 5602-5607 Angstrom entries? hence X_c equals 0.182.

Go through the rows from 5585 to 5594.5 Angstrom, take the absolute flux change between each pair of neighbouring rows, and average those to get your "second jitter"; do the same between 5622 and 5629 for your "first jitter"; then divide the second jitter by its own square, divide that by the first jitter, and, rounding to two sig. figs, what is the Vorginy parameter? 14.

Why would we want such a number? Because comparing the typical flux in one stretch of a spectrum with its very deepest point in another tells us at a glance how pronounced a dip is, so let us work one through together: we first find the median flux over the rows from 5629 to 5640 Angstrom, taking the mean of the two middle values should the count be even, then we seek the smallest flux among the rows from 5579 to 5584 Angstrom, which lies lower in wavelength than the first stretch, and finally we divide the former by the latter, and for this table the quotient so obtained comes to 1.26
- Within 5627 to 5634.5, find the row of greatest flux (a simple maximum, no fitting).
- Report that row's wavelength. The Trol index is 5631.29 Angstrom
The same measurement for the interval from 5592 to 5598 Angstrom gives 5597.68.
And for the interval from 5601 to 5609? 5601.55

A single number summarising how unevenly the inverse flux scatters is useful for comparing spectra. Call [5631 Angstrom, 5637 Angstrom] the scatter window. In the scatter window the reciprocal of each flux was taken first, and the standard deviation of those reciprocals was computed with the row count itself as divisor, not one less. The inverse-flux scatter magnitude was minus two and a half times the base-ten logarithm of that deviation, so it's 6.89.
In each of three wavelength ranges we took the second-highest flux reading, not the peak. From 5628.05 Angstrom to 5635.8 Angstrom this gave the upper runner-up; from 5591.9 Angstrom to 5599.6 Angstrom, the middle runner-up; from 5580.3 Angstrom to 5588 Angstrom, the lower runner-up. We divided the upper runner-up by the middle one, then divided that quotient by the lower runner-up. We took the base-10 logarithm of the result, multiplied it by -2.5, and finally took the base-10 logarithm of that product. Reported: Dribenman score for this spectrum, 0.449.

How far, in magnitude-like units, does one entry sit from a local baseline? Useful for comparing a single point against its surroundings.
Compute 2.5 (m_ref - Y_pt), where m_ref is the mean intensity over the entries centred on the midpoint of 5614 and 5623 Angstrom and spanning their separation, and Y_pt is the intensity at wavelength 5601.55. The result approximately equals -1.6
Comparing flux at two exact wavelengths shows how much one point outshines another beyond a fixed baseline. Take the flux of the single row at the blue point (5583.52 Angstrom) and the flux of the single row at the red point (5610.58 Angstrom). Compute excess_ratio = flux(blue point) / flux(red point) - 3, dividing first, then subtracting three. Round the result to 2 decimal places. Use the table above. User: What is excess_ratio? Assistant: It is -1.90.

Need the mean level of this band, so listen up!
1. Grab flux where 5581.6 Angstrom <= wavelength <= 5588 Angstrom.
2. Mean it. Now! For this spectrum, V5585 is 13.4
